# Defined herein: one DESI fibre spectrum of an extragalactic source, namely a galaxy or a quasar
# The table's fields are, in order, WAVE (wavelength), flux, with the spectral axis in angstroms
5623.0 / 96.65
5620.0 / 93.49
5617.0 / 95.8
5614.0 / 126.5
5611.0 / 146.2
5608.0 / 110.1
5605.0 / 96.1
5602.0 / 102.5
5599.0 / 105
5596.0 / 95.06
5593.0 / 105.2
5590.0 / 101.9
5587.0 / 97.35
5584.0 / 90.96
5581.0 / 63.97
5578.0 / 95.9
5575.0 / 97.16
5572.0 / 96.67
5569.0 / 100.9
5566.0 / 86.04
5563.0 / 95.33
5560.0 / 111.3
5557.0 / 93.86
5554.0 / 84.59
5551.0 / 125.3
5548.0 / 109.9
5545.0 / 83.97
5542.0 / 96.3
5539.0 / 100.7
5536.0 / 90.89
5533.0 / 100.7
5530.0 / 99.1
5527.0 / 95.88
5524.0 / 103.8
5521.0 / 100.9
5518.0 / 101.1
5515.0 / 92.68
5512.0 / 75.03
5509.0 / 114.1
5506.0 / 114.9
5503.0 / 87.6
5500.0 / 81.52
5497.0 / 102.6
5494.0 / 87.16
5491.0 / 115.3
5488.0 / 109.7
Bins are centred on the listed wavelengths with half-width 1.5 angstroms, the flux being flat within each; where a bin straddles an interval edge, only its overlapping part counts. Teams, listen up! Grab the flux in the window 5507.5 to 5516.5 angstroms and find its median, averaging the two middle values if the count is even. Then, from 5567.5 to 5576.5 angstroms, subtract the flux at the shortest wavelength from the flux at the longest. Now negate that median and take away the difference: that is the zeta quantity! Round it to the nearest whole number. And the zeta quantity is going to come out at -89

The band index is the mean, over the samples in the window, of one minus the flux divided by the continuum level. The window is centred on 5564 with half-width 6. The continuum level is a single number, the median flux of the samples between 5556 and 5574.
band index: -0.02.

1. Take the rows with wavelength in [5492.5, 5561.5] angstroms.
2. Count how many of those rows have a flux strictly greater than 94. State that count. 14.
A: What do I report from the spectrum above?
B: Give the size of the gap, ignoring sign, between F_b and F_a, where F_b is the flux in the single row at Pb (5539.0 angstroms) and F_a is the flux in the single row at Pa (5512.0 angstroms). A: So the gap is 26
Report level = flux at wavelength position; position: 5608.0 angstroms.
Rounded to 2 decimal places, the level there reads 110.10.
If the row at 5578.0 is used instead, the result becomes 95.90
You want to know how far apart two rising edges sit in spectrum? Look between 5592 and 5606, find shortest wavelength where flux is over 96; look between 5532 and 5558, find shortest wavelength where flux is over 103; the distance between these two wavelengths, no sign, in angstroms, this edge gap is 45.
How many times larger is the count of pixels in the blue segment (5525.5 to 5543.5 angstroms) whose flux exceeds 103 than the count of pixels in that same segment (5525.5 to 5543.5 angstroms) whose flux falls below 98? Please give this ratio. 0.0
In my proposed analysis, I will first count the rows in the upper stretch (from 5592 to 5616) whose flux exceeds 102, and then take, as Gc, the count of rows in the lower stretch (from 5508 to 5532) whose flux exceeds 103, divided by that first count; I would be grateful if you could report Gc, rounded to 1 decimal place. 0.3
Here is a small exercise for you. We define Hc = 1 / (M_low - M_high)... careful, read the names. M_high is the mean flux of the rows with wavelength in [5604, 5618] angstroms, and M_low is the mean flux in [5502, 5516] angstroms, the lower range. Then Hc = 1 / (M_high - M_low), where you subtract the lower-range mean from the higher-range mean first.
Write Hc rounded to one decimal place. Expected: 0.1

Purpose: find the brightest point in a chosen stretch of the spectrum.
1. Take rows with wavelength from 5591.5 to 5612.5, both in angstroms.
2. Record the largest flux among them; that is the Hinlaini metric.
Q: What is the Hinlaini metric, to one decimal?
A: 146.2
